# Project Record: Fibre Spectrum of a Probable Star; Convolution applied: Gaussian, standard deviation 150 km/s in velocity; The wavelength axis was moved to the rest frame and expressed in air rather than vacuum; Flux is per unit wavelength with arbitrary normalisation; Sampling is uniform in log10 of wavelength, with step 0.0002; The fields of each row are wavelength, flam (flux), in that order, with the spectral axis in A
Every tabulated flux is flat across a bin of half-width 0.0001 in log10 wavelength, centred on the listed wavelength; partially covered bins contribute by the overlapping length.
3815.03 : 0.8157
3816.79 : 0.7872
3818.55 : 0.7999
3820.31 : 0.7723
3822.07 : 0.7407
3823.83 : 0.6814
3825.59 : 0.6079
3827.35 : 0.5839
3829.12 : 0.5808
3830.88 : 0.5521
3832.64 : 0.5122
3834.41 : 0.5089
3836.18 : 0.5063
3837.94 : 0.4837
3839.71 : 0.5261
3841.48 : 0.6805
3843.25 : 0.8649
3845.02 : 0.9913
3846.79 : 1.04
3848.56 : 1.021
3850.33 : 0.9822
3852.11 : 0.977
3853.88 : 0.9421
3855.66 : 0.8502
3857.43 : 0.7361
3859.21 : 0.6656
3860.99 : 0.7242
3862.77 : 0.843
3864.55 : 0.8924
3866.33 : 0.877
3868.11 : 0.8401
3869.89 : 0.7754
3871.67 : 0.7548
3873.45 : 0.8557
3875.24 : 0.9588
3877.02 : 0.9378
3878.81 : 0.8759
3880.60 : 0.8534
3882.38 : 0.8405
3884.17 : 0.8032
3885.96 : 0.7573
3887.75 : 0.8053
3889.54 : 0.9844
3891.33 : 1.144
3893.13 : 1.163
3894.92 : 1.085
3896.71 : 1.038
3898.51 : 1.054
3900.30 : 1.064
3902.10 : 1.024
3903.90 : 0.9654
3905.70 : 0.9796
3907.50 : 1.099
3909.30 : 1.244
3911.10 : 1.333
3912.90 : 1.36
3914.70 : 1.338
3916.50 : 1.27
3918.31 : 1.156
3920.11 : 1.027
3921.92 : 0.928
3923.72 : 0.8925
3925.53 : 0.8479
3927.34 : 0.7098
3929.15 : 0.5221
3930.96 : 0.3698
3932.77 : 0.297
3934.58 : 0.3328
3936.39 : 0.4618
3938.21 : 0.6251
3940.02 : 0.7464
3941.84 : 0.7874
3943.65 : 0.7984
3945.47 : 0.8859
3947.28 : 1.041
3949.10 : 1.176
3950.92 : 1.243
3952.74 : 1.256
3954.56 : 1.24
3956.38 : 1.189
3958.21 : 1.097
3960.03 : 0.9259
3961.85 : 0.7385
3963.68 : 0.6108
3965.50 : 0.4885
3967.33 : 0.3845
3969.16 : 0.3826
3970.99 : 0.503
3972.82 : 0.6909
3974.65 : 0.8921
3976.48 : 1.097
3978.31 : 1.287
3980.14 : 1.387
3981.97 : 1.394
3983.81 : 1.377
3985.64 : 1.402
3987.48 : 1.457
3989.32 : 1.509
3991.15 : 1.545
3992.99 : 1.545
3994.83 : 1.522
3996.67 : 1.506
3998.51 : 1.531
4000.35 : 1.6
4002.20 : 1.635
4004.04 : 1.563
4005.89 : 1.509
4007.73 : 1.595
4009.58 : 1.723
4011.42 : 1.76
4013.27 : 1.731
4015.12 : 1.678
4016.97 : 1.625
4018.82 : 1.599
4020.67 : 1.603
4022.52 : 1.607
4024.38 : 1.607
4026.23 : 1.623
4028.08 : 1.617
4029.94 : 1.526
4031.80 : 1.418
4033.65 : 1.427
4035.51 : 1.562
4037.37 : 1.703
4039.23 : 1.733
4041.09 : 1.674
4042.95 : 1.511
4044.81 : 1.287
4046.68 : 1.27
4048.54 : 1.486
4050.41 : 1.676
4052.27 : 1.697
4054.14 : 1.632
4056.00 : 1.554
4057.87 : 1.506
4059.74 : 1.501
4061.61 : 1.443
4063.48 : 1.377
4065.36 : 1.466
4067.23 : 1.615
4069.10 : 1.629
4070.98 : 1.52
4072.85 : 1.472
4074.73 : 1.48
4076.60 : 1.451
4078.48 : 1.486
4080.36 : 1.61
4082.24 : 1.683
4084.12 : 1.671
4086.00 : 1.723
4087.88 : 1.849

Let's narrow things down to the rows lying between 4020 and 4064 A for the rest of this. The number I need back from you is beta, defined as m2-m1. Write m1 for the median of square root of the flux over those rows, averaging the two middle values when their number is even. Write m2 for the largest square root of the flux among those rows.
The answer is 0.068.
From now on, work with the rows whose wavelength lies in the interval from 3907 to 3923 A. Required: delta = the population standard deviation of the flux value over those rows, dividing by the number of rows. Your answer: 0.143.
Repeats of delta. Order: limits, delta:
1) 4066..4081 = 0.068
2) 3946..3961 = 0.109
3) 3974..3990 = 0.185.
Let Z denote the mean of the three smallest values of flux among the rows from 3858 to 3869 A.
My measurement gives 0.7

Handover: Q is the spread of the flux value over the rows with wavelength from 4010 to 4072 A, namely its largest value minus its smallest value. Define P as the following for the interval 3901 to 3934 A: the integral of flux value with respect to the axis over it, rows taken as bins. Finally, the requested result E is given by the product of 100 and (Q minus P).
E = -3114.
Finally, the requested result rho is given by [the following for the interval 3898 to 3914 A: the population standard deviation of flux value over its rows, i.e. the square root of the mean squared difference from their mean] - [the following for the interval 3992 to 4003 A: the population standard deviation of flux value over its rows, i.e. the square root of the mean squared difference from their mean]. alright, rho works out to 0.10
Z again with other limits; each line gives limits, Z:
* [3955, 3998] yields 0.4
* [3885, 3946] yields 0.3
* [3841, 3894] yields 0.7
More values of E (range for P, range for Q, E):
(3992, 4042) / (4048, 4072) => -7971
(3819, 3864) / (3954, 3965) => -3254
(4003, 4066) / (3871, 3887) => -9856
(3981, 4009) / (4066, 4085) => -4218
